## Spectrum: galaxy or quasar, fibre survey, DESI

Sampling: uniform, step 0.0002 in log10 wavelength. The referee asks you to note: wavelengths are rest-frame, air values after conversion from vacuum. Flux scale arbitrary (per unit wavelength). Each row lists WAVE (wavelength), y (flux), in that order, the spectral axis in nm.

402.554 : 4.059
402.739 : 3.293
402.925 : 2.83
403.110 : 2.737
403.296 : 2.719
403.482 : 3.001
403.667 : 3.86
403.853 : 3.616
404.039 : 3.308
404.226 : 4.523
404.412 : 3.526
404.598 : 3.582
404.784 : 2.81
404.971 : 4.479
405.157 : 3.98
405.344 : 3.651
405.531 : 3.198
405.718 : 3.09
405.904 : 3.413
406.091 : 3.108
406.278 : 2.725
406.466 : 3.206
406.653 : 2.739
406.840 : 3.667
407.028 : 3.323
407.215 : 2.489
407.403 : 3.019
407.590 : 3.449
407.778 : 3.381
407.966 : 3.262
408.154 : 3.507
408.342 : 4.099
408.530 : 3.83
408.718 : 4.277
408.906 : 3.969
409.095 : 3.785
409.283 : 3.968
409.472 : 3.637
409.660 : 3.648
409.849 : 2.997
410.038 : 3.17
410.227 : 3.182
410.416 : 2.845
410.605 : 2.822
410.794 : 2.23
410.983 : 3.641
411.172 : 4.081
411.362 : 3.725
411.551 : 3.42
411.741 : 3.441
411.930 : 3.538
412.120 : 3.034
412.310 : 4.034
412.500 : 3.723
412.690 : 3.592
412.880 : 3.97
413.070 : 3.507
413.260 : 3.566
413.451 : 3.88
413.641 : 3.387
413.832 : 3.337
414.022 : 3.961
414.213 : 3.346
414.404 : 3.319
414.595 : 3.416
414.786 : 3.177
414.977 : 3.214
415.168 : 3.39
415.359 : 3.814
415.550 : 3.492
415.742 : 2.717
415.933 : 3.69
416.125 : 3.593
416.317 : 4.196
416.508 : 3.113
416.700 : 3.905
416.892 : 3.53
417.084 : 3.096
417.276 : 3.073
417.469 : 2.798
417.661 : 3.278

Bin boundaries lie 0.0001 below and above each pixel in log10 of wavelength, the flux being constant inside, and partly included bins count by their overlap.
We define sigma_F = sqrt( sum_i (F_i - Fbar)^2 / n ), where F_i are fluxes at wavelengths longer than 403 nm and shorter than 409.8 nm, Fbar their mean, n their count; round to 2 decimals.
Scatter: 0.50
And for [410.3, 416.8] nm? 0.42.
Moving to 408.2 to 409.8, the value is 0.21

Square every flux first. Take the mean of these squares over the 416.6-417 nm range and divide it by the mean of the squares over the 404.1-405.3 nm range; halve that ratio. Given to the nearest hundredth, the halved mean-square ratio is 0.46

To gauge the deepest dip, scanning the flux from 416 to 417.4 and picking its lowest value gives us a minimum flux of 3.073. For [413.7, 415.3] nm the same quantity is 3.177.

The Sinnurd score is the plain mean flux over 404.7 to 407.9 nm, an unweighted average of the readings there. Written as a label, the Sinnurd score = 3.28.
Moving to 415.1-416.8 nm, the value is 3.55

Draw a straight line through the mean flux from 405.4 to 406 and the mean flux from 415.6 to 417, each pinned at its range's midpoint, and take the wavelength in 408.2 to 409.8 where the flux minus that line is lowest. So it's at 409.472 nm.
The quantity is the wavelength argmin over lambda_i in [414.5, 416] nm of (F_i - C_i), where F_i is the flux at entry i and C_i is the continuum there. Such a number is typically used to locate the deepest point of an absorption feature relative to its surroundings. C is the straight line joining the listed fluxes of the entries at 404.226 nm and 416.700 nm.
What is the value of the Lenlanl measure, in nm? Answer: 415.742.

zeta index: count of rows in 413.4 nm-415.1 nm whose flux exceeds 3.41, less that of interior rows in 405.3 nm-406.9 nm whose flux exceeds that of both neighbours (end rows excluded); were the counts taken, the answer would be 1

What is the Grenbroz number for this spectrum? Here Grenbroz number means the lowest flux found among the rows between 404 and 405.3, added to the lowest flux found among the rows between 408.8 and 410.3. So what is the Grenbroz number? 5.8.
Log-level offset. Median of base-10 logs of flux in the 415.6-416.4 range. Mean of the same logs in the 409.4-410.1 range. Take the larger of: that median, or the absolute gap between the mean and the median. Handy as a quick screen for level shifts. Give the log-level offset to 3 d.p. 0.561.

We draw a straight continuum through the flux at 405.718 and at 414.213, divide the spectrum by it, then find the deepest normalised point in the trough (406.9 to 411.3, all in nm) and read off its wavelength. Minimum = 410.794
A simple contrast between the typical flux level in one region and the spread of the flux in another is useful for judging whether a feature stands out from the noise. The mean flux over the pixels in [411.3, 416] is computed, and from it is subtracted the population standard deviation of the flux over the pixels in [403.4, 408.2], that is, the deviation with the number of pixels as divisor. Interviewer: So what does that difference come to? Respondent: 3.03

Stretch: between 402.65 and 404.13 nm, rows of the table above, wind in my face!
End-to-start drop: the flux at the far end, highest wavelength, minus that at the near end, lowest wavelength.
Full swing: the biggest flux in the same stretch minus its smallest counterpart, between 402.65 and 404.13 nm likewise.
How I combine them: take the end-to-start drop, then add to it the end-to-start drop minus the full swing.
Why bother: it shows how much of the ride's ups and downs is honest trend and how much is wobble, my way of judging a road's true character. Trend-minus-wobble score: -1.1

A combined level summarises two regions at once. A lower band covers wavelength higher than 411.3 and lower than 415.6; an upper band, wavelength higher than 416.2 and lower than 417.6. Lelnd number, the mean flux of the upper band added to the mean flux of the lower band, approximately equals 6.92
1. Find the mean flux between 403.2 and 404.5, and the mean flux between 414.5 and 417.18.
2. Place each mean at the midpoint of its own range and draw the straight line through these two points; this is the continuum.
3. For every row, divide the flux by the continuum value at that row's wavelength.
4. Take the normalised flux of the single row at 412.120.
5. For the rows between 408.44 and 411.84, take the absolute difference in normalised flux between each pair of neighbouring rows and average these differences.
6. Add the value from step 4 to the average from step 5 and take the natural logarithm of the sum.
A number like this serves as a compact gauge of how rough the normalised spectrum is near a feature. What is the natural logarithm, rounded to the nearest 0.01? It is -0.03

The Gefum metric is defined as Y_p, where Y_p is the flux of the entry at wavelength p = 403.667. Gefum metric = 3.86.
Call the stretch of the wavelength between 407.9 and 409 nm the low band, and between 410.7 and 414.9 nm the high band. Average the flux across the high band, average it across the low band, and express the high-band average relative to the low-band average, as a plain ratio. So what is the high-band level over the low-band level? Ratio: 0.92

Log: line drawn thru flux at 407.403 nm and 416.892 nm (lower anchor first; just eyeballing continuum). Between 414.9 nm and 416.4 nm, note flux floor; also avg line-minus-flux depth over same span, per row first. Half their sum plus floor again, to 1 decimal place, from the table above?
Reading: 4.1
